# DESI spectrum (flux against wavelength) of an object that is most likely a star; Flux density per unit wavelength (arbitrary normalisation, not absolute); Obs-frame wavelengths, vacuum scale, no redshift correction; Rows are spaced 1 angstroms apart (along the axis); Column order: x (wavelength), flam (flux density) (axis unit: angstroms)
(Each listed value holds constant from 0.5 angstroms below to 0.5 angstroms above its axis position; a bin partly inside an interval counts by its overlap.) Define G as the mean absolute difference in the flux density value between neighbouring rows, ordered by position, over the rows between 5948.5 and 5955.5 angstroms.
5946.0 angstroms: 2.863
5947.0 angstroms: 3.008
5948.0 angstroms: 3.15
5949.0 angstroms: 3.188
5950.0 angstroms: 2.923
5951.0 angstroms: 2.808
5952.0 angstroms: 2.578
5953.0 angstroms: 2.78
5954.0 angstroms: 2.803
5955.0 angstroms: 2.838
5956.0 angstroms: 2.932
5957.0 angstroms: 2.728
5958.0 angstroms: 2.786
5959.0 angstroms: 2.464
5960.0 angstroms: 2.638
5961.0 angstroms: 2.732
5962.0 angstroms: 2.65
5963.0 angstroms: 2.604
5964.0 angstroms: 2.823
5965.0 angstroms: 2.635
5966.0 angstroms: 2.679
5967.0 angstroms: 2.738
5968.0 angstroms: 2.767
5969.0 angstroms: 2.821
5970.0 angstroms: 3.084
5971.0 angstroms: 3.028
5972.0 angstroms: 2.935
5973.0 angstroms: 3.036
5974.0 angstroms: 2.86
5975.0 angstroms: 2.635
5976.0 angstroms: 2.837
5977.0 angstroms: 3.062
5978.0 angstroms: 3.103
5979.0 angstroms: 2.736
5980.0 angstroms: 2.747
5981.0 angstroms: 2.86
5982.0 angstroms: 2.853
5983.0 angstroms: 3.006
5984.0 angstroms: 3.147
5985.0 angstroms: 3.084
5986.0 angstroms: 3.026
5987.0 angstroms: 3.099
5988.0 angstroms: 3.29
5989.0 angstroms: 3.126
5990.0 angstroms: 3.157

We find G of 0.145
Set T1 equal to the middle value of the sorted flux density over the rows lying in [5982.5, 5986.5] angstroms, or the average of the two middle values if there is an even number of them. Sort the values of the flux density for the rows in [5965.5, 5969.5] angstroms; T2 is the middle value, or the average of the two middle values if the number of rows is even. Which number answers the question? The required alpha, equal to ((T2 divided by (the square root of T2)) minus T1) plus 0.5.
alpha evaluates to -0.90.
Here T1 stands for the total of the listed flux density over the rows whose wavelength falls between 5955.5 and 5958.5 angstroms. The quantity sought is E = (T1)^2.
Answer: 71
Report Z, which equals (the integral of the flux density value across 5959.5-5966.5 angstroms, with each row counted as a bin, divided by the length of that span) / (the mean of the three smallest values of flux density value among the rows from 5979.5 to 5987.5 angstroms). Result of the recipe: 0.95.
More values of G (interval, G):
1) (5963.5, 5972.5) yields 0.098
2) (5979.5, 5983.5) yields 0.091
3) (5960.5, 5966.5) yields 0.116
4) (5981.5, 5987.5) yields 0.098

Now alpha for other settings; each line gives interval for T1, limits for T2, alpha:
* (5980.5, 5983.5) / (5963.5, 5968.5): -0.71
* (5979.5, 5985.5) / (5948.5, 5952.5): -0.74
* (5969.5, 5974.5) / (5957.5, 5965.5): -0.90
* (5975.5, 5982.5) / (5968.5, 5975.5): -0.64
